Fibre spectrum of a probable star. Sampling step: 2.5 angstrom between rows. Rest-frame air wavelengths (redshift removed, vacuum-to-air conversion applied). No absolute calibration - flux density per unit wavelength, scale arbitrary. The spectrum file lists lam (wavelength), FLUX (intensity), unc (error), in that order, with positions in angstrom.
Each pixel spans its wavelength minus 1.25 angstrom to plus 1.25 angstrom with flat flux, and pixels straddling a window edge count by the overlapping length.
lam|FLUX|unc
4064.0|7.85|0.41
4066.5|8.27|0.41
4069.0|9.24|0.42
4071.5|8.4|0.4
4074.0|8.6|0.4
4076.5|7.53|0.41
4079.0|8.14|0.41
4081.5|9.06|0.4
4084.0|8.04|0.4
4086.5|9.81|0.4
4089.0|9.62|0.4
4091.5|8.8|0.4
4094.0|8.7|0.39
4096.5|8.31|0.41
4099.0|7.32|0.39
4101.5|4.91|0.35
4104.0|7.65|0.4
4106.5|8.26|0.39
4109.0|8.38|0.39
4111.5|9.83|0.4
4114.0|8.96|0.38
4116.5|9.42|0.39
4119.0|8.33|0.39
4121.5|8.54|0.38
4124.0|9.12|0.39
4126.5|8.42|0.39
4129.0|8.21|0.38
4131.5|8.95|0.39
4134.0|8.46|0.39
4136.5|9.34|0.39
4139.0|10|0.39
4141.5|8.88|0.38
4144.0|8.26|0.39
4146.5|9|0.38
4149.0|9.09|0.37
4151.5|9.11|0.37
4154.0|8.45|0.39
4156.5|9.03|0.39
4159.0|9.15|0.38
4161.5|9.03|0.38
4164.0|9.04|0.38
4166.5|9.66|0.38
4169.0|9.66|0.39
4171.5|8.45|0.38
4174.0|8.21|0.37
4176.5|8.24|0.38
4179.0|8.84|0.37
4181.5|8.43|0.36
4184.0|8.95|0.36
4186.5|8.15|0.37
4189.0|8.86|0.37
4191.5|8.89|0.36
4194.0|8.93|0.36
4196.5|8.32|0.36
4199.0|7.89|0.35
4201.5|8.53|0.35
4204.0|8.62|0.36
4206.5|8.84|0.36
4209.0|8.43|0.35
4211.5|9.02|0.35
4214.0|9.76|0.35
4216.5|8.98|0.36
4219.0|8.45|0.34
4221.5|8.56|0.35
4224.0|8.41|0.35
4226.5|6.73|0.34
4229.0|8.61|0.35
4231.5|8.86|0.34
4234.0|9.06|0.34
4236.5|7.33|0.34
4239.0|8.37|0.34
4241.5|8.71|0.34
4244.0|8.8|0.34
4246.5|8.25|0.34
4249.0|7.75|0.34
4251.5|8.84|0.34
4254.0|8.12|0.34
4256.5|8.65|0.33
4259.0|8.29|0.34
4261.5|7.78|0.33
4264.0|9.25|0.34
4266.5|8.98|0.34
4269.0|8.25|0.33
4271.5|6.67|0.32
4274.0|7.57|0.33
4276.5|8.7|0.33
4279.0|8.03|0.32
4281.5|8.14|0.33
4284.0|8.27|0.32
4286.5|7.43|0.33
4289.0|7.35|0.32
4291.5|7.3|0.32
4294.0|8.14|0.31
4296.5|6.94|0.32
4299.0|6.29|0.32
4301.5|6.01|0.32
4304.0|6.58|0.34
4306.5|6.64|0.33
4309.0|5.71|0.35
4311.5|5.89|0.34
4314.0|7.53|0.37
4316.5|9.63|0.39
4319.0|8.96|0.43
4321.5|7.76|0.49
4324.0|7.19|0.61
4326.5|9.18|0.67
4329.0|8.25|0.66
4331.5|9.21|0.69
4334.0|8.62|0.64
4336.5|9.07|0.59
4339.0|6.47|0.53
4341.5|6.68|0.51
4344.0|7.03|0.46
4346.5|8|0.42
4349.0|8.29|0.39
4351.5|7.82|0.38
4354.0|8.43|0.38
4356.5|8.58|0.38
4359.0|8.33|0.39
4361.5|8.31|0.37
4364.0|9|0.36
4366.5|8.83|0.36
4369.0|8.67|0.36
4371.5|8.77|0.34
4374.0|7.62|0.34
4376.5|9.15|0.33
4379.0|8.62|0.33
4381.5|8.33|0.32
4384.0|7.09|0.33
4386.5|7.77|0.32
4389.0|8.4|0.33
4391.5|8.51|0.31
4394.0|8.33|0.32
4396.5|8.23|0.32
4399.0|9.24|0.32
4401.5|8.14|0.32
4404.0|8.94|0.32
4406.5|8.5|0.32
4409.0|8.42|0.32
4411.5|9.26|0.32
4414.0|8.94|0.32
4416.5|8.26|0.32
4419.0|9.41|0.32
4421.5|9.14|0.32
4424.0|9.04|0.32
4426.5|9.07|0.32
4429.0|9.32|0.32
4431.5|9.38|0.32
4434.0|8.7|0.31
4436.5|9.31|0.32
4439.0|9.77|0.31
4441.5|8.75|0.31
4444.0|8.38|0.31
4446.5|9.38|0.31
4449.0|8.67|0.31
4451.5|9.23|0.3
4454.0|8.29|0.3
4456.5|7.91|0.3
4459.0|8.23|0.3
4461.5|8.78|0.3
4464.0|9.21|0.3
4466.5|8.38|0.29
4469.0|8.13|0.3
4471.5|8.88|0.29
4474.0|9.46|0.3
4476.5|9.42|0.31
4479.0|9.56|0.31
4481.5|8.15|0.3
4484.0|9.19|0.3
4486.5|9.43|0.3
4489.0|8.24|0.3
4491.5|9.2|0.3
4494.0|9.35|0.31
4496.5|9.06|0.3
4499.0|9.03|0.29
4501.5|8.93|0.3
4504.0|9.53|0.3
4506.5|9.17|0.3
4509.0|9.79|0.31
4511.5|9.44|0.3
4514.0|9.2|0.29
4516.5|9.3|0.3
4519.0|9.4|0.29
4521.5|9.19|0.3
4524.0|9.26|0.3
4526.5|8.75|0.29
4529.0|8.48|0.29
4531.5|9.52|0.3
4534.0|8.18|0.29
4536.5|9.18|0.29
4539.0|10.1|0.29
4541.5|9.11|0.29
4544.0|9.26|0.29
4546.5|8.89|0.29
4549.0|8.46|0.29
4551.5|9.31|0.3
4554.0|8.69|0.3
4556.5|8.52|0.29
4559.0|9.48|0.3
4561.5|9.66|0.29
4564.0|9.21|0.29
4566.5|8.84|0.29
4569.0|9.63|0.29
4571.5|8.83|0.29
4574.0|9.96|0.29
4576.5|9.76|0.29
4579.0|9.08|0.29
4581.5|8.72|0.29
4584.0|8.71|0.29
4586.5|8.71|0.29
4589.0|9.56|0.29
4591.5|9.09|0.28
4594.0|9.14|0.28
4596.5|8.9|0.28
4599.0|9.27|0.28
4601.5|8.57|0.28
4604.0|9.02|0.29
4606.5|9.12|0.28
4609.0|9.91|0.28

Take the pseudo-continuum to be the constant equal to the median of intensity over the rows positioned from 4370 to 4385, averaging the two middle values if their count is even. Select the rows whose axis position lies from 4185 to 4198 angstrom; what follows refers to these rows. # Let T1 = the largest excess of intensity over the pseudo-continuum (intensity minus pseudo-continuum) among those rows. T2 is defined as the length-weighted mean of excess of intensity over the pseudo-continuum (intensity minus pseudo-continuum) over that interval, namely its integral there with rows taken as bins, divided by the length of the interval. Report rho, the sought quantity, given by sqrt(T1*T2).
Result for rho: 0.26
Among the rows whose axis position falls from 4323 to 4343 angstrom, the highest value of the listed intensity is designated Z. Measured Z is 9.21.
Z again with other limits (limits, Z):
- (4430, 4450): 9.77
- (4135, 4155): 10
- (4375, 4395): 9.15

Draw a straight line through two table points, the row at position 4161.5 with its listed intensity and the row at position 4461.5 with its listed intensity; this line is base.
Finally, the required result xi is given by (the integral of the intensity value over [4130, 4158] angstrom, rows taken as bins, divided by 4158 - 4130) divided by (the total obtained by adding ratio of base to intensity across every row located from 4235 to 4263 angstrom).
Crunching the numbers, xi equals 0.749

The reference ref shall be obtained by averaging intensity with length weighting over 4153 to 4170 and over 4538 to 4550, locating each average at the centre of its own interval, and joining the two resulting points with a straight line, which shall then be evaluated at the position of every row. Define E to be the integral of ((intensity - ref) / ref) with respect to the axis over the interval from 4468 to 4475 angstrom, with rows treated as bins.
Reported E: -0.3 angstrom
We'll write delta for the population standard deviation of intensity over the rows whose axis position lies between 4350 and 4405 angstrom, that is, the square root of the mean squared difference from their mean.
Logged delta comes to 0.50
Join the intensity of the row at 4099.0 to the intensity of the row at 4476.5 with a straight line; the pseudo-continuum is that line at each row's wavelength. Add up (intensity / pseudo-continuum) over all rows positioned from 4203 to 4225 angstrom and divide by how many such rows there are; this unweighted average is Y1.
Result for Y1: 1.10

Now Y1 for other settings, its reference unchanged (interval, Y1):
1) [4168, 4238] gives 1.09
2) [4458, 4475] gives 0.93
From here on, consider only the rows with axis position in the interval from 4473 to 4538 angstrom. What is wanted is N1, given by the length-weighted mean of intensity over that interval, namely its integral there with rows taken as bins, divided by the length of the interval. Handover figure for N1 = 9.1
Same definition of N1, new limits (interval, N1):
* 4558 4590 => 9.2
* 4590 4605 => 9.0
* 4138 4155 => 9.0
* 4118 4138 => 8.7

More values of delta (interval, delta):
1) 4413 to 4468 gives 0.48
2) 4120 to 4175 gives 0.48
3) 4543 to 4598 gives 0.42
